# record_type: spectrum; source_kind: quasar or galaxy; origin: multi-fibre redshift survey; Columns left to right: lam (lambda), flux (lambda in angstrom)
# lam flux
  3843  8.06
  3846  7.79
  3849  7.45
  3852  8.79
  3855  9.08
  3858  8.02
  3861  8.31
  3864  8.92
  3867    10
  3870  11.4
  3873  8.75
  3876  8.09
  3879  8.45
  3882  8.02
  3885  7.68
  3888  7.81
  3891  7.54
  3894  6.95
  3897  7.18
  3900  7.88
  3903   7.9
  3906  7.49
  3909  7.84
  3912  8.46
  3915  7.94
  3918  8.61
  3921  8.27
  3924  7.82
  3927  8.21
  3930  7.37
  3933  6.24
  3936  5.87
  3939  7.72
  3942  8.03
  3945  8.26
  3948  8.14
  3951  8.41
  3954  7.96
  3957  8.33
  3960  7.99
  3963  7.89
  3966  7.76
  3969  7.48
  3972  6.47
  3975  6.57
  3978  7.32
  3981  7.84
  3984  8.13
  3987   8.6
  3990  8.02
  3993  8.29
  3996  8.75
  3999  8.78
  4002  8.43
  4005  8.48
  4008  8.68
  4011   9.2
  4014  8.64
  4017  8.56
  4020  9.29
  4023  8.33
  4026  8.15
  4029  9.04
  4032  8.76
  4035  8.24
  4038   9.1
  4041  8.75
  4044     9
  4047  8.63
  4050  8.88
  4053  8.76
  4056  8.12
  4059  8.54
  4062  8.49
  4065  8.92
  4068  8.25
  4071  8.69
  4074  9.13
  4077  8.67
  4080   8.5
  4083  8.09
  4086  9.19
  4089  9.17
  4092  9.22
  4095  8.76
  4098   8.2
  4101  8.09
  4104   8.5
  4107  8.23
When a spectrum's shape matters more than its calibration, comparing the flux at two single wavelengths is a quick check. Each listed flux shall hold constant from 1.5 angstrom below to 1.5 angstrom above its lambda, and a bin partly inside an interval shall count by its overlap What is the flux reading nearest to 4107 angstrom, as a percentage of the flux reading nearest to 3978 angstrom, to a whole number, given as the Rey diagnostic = 112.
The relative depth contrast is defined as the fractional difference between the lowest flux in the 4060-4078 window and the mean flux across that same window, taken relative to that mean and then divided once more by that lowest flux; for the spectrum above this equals -0.006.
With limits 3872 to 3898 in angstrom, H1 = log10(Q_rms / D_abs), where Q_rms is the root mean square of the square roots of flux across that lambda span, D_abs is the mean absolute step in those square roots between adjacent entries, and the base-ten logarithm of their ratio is 1.62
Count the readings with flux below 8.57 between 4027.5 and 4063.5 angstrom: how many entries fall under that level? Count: 4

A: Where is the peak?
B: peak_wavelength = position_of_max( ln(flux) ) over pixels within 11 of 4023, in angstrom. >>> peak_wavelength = 4020 angstrom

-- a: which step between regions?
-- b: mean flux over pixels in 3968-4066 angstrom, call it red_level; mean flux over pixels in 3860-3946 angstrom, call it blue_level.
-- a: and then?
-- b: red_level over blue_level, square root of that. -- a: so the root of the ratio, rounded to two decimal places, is 1.02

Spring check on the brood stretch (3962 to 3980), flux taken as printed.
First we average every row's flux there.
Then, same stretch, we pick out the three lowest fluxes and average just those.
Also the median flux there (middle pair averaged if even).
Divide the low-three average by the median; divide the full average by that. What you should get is 7.9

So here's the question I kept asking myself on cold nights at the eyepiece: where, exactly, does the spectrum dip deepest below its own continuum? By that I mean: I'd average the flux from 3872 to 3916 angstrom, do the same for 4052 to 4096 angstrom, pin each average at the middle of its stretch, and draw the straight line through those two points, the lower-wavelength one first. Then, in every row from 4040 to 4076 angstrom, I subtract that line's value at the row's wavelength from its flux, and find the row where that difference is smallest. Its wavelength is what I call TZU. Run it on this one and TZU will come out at 4056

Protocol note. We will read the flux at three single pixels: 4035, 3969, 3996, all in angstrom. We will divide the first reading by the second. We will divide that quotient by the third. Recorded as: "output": 0.126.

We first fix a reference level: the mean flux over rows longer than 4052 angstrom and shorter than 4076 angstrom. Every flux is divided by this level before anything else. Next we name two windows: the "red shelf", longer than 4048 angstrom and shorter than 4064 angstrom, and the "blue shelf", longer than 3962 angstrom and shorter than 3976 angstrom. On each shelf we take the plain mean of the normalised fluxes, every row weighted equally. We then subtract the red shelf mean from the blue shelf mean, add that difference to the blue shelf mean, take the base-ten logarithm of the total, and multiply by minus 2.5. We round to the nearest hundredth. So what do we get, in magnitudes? 0.41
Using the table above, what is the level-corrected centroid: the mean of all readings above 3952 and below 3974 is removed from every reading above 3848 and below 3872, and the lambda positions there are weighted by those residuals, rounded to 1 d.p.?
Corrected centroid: 3864.3 angstrom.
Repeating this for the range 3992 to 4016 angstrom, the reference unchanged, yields 4004.4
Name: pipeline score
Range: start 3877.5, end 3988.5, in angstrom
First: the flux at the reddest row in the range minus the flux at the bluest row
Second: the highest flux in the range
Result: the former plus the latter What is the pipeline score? 8.8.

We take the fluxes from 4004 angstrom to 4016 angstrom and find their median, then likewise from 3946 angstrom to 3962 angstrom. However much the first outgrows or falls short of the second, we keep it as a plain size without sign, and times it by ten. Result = 5.2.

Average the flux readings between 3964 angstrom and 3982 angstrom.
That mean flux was 7.24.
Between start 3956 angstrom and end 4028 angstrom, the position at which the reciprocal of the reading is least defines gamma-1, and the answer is 4020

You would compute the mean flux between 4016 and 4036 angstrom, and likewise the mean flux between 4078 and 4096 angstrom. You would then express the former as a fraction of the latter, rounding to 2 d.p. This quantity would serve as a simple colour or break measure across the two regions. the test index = 0.98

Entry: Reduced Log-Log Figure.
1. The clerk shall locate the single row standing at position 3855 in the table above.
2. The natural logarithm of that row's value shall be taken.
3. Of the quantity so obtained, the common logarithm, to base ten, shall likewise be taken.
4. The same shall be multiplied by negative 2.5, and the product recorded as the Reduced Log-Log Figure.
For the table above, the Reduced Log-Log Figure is -0.86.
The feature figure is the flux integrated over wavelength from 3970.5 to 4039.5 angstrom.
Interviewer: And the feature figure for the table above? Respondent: 575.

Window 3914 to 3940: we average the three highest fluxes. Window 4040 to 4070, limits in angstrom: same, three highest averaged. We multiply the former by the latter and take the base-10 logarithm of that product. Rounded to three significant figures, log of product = 1.87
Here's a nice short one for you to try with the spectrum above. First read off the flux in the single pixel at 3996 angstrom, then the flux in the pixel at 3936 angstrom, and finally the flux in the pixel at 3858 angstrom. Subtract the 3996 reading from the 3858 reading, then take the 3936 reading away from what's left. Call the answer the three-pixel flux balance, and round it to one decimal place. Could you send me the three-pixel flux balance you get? -6.6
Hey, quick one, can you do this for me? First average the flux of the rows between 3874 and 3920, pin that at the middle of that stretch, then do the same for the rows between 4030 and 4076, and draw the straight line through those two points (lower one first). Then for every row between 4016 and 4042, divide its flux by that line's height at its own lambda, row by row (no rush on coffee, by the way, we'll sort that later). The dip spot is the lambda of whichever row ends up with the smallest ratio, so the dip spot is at 4026 angstrom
